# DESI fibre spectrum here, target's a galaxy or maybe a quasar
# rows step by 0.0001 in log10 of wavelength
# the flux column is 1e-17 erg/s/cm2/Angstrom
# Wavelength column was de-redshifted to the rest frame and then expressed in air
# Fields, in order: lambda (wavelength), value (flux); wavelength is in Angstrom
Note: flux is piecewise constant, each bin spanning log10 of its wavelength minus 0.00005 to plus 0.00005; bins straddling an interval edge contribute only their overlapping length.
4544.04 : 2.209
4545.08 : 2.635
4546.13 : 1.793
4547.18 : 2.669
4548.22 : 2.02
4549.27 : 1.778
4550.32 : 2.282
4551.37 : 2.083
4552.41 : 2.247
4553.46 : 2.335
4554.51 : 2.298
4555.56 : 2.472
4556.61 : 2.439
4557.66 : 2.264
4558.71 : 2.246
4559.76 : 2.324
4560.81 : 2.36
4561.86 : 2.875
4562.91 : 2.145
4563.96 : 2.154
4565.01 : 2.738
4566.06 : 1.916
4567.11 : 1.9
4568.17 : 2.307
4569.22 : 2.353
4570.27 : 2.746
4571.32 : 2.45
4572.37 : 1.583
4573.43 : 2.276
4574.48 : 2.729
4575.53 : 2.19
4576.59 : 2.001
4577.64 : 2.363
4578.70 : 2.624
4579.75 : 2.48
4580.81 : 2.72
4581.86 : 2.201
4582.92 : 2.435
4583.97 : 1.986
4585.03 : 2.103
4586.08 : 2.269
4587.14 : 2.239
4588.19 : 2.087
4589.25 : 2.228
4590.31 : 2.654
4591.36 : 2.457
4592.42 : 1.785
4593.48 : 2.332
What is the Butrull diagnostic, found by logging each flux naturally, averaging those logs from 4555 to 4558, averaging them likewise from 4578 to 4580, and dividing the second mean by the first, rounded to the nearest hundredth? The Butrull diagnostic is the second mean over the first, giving 1.07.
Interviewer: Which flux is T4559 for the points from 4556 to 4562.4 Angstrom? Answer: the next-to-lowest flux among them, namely 2.264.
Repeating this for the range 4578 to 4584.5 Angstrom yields 2.201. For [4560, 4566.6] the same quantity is 2.145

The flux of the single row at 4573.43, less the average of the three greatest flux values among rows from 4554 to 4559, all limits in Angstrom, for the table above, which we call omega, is -0.1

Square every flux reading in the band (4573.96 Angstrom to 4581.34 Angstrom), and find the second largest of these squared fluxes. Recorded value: 7.4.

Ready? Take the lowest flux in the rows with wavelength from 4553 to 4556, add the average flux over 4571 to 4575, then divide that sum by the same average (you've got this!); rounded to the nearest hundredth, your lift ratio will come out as 2.02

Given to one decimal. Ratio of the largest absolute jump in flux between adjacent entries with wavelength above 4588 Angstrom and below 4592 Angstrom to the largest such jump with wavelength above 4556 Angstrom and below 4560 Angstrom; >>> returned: 2.4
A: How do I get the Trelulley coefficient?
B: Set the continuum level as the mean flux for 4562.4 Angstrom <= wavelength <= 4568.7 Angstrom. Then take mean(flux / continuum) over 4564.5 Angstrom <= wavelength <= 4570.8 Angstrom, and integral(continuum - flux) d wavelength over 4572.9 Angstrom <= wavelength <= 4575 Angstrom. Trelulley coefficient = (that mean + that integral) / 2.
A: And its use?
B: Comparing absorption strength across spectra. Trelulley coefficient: 0.2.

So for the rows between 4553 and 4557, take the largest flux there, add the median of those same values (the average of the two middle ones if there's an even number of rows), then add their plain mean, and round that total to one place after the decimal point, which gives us 7.2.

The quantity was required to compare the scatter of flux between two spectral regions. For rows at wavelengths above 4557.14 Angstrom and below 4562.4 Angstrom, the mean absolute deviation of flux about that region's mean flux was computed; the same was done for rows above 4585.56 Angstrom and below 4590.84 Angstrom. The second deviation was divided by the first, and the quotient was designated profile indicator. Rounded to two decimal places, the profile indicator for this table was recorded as 0.78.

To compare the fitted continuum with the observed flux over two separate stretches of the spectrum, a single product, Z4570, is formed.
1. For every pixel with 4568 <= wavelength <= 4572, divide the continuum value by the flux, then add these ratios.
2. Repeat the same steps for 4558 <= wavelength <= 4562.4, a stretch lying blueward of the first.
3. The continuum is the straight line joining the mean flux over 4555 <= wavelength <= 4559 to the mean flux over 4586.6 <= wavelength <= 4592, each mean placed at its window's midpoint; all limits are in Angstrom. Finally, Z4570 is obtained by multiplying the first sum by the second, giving 14.8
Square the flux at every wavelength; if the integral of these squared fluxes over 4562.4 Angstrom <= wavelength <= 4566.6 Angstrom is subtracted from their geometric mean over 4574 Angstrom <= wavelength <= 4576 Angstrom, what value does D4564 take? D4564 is -15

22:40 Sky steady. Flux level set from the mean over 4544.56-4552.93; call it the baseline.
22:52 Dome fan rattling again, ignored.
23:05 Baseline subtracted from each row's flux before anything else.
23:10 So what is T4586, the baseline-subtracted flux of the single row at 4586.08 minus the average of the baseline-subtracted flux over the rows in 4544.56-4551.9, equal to 0.09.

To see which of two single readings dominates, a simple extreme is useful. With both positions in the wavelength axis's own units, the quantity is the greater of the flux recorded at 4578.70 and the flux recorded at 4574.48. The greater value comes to 2.7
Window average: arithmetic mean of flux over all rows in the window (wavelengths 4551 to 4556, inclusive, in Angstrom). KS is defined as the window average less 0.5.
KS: 1.79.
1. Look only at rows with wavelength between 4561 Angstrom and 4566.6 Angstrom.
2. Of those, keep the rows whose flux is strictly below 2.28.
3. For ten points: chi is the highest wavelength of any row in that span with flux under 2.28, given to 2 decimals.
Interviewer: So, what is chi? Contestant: 4566.06 Angstrom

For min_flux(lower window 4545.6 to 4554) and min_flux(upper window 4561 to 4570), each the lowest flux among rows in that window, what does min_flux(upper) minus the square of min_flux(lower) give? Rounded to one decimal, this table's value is -1.3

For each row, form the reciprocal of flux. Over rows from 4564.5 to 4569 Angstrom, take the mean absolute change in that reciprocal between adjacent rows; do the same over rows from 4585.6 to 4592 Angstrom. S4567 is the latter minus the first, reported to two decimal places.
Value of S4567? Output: -0.05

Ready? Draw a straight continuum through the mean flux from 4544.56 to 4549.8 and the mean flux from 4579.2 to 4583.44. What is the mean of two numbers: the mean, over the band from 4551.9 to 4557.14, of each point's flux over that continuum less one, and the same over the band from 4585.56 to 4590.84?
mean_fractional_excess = -0.017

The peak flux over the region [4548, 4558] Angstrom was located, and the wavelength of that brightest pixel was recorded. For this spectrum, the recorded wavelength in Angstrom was 4555.56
